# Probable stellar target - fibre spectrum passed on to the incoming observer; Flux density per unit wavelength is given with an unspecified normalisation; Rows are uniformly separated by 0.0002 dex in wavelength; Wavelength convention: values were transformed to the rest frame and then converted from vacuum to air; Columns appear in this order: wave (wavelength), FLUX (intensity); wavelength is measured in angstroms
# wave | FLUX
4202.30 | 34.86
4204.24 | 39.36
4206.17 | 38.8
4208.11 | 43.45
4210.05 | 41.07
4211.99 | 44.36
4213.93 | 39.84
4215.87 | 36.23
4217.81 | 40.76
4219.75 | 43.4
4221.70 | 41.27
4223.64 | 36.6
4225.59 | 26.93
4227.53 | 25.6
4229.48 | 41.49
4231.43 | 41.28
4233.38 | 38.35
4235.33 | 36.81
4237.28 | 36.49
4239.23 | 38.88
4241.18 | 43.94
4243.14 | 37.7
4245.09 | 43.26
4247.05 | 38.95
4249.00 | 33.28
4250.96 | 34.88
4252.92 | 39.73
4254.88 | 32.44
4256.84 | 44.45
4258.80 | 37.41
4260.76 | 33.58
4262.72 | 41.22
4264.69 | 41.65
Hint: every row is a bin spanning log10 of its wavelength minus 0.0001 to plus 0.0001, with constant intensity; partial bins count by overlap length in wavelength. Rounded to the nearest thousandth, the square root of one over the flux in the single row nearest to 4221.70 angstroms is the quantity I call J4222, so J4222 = 0.156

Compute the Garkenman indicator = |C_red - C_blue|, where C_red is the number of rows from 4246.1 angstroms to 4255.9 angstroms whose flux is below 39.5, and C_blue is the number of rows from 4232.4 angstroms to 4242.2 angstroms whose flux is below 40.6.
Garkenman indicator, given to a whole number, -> 0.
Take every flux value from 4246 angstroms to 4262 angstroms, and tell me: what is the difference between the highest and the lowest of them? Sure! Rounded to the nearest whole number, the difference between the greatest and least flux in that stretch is 12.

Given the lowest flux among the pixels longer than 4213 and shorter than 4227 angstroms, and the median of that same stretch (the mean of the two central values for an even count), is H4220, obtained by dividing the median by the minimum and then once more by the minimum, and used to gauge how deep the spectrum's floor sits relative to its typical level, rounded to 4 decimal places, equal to 0.0549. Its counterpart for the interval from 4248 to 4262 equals 0.0331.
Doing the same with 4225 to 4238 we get 0.0562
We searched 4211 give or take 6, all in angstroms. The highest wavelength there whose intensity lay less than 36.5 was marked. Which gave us 4215.87 angstroms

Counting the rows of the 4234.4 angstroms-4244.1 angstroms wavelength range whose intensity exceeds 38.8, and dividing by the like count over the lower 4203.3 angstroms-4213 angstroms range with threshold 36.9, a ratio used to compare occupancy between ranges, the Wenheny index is 0.40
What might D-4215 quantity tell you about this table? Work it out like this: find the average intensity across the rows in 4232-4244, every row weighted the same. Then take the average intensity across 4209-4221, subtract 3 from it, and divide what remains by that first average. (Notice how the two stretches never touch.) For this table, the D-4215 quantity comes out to 0.98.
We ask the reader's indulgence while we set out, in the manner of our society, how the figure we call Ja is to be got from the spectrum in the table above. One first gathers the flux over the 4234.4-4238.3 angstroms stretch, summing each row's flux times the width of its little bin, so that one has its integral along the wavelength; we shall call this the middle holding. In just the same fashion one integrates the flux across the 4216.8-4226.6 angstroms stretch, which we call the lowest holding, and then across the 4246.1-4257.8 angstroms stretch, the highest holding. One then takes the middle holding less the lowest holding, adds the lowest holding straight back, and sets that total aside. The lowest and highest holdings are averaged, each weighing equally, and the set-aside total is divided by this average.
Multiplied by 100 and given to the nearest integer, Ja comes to 36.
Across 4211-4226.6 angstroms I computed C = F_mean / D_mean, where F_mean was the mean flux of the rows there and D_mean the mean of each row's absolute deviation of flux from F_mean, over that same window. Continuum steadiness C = 9.5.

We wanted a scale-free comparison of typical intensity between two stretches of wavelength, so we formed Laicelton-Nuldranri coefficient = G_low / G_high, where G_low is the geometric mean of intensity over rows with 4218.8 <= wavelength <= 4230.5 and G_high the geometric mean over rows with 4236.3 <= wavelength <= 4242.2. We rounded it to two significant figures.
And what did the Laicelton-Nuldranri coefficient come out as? 0.89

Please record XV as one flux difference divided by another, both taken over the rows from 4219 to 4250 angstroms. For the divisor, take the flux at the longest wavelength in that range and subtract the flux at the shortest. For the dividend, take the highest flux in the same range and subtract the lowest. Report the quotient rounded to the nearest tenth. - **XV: -1.8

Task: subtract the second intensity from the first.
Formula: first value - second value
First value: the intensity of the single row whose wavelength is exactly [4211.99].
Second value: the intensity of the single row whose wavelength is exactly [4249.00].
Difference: 11.1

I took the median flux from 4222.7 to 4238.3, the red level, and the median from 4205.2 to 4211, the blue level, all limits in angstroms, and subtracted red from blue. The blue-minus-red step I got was 4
